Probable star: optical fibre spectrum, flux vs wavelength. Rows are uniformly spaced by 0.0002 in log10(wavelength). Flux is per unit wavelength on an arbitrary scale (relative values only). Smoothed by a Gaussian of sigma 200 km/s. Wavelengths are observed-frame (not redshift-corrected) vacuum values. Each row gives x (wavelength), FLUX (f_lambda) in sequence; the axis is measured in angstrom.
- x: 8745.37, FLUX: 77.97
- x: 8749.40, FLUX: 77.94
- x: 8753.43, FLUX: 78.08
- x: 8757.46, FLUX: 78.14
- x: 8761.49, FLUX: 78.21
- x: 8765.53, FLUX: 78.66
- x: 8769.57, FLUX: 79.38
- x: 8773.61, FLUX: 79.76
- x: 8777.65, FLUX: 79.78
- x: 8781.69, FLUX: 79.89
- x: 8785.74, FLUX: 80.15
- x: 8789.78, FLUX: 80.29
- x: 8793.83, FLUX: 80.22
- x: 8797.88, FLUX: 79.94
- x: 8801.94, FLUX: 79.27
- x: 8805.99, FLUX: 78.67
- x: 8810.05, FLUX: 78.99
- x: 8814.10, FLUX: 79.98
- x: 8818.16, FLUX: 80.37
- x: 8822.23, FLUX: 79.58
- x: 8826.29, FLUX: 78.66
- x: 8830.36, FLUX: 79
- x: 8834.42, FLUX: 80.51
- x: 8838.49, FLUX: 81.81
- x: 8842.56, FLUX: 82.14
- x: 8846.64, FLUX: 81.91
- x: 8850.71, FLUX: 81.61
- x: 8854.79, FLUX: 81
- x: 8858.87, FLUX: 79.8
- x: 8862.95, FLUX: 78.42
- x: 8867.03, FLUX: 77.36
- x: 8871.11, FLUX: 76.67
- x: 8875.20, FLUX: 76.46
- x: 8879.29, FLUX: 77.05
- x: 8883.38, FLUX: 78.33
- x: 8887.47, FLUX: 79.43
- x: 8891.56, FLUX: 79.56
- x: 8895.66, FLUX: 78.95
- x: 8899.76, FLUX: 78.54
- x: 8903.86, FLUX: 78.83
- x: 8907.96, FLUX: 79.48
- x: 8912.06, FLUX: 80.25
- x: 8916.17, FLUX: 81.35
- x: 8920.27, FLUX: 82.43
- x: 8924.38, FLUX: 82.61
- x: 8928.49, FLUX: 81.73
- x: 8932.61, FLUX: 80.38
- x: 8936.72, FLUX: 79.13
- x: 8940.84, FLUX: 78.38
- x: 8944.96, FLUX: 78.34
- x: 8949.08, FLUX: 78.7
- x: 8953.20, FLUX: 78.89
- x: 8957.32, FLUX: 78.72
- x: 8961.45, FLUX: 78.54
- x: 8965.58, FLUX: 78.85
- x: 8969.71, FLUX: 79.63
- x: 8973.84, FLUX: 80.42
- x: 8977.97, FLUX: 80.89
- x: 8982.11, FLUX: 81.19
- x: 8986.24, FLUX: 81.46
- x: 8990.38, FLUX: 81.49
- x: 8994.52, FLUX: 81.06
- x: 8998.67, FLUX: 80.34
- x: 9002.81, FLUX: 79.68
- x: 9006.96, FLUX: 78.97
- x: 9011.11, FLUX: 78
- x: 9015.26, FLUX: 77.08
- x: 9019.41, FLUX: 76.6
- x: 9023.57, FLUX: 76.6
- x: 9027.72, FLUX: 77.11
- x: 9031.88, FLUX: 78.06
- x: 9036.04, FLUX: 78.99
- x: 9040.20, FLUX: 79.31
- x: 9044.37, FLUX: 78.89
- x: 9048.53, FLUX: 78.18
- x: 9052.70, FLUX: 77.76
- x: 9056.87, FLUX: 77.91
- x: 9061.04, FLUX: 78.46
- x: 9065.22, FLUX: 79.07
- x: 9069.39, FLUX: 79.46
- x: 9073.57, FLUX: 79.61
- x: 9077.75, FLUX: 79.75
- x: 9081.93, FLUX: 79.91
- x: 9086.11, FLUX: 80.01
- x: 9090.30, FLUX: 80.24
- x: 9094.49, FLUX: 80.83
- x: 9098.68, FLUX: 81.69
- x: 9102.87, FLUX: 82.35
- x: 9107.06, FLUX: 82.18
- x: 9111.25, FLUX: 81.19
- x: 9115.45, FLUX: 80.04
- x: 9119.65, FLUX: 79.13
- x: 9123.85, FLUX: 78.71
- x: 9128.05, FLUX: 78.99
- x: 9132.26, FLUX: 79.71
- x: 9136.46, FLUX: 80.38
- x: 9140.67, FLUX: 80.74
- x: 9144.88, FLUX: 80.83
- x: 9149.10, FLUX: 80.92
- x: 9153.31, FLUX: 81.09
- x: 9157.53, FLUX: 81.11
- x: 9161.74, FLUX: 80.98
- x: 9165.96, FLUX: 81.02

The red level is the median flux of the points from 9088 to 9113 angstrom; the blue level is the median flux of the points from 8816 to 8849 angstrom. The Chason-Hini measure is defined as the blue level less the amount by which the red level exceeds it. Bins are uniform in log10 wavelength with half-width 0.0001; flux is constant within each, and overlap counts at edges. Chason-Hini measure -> 79.4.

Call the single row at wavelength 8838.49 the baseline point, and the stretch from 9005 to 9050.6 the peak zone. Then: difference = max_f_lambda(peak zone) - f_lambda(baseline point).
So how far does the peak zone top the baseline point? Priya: -2.5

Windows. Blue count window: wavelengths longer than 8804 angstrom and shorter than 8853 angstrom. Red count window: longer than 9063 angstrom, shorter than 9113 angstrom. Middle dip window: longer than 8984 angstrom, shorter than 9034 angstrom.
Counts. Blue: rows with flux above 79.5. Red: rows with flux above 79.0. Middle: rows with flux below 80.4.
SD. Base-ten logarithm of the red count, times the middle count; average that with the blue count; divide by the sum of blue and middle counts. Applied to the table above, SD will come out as 0.521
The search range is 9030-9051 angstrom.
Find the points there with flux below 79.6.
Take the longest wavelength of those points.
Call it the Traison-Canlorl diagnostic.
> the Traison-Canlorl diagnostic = 9048.53 angstrom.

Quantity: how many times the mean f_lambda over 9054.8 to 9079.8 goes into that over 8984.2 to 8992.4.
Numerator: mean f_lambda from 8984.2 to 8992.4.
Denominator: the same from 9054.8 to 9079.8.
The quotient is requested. 1.03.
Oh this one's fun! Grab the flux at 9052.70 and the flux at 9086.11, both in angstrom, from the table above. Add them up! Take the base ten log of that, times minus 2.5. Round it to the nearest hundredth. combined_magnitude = -5.50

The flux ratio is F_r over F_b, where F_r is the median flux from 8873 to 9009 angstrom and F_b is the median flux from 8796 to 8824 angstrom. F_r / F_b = 1.00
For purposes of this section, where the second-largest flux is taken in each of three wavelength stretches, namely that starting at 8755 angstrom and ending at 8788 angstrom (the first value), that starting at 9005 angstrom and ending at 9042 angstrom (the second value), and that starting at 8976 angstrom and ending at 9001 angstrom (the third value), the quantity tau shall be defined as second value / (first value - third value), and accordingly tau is -50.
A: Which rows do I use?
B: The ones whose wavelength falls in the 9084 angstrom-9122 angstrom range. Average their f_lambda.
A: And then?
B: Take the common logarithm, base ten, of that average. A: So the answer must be 1.91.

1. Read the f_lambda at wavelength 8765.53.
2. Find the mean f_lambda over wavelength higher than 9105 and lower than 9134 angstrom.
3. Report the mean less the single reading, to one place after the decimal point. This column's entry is 1.3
